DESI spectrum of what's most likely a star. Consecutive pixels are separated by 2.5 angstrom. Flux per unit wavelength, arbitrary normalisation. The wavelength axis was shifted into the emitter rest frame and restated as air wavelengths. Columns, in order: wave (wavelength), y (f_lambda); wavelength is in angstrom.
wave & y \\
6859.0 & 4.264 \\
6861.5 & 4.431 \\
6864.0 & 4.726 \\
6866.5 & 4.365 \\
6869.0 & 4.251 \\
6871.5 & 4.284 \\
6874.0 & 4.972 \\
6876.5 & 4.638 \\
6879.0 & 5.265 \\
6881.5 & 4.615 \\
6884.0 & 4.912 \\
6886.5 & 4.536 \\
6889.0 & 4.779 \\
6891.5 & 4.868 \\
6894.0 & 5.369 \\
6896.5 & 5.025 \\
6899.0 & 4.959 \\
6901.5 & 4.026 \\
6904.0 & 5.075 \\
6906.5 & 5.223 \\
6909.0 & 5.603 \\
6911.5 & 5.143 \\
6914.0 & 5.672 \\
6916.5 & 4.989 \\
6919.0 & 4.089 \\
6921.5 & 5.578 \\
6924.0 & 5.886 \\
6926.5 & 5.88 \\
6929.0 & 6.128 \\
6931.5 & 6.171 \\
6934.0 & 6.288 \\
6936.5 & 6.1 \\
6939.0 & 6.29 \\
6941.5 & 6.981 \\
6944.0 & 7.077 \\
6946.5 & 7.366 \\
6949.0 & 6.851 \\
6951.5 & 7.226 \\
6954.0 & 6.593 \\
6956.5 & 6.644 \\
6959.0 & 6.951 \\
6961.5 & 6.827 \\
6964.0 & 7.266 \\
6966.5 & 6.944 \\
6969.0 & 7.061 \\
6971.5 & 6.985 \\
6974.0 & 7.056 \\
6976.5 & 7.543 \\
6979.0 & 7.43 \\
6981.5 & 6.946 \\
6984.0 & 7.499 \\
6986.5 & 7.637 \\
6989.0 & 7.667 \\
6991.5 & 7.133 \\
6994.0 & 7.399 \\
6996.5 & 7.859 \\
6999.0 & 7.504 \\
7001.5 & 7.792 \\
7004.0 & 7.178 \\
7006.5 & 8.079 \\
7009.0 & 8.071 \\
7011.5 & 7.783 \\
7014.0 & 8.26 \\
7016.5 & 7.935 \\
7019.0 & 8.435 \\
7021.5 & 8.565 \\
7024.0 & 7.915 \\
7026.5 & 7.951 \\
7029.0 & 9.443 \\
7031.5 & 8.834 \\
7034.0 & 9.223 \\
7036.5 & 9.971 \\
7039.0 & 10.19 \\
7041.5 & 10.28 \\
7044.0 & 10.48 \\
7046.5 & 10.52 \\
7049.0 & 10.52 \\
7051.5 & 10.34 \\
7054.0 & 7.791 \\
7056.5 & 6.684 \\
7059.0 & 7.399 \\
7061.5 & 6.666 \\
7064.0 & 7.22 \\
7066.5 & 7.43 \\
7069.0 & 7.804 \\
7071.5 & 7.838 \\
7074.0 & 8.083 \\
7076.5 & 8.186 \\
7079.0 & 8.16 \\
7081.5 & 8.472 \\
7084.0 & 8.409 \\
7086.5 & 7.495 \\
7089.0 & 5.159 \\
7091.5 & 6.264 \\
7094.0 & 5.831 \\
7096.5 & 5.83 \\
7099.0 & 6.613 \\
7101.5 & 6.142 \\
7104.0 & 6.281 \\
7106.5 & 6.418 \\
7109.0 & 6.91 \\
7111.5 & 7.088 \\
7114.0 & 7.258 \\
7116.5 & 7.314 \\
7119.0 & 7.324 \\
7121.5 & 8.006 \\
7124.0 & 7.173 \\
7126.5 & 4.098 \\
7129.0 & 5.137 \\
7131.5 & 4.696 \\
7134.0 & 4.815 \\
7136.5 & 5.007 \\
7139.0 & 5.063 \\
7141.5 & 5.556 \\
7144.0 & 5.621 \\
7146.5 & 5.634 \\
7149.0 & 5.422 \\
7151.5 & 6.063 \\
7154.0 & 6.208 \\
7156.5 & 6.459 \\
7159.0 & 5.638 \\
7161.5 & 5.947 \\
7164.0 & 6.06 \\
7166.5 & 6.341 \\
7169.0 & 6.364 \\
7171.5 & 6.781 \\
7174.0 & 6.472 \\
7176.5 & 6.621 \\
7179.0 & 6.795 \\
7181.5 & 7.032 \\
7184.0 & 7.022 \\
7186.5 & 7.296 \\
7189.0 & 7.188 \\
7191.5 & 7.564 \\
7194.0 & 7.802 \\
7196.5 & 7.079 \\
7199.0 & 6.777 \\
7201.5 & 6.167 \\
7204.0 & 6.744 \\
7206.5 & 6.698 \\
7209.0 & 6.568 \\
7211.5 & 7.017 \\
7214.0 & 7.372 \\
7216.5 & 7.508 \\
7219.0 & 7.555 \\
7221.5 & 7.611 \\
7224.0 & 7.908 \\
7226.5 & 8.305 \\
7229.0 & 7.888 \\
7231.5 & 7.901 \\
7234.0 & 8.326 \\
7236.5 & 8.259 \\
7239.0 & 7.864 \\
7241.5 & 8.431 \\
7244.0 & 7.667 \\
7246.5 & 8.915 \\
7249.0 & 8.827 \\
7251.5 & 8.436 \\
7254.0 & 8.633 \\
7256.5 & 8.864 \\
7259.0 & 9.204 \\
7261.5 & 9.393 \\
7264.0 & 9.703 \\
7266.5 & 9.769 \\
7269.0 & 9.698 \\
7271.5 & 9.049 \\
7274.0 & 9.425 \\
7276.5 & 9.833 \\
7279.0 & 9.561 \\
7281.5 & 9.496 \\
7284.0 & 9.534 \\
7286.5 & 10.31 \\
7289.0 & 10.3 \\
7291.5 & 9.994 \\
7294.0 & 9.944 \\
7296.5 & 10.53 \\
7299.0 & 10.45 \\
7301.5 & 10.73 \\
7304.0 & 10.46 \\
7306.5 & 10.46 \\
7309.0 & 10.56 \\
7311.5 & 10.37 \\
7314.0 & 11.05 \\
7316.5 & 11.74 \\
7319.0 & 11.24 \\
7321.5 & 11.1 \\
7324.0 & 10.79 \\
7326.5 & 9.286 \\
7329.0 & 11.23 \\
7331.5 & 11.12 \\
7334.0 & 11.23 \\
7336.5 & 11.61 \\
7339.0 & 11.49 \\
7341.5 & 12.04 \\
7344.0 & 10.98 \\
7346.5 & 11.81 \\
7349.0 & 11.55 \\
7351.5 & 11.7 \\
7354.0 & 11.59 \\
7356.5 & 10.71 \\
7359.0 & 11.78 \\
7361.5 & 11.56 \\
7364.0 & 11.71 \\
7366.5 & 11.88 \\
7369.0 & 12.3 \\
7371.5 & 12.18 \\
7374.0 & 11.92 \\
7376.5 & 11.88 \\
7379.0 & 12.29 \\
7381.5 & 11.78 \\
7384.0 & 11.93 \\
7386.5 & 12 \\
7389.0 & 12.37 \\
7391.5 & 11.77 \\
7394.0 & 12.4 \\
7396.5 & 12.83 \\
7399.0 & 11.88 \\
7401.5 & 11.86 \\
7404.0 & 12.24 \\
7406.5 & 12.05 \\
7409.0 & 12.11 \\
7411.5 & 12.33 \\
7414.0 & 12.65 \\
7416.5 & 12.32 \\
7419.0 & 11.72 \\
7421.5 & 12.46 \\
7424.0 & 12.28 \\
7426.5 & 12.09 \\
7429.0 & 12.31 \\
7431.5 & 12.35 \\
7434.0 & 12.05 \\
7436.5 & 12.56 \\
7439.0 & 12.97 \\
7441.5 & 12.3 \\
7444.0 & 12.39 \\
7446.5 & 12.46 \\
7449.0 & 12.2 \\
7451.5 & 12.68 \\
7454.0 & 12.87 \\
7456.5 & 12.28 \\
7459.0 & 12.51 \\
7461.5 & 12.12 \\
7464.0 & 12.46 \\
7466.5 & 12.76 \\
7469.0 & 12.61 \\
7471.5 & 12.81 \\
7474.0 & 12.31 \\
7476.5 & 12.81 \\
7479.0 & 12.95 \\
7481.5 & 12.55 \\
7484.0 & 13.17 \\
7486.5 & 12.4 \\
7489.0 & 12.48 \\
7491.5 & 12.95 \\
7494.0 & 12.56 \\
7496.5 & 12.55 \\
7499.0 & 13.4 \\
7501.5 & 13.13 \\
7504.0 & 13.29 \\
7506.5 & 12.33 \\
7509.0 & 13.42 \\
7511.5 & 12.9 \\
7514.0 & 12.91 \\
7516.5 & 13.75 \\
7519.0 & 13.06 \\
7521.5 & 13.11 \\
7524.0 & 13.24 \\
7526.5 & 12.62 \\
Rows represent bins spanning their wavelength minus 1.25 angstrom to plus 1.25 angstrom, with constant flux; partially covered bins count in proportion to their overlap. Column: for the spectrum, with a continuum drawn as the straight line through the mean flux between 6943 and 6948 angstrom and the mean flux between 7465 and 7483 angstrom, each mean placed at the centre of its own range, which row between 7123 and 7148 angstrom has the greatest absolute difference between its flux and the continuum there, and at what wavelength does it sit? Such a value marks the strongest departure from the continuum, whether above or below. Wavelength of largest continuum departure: 7126.5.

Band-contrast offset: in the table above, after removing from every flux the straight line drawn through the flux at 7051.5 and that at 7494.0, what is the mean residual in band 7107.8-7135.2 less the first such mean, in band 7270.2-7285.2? -2.4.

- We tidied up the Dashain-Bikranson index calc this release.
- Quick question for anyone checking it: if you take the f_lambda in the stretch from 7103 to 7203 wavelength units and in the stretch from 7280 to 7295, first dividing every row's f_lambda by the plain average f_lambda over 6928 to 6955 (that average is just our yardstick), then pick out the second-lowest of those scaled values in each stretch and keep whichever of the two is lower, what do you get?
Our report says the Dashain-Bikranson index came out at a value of 0.71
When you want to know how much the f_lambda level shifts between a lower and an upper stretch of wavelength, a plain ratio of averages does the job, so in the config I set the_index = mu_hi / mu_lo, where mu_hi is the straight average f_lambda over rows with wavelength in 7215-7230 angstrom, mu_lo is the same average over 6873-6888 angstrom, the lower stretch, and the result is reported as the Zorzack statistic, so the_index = 1.62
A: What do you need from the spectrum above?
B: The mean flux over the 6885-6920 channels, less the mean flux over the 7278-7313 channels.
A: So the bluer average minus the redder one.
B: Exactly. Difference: -5.2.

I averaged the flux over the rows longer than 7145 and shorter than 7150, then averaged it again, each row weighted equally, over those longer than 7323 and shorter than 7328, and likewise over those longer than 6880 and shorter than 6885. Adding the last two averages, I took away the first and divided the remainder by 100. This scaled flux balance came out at 0.093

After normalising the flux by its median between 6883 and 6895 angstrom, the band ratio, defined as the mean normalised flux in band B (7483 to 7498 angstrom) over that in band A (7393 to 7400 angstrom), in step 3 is 1.0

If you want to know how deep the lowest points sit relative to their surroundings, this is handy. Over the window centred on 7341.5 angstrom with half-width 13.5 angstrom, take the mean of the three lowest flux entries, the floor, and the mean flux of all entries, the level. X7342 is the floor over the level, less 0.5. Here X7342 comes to 0.467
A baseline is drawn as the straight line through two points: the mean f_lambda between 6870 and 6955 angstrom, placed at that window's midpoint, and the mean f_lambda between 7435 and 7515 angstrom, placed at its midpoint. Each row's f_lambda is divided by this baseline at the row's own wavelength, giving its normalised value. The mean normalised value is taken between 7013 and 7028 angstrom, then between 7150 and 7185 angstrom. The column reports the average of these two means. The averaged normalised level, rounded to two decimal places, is 0.96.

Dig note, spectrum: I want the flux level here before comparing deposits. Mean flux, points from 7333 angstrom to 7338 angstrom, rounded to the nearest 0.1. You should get 11.4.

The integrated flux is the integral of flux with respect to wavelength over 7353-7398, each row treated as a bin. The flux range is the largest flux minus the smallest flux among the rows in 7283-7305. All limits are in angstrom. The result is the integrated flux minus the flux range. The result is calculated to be 536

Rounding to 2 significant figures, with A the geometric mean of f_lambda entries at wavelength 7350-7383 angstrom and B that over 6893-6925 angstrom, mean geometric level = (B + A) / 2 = 8.4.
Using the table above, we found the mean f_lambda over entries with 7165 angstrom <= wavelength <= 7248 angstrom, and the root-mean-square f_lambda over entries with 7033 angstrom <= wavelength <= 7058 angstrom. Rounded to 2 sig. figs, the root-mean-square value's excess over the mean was 2.4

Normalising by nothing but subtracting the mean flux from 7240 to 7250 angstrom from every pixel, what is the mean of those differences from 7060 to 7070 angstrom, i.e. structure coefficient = -1.2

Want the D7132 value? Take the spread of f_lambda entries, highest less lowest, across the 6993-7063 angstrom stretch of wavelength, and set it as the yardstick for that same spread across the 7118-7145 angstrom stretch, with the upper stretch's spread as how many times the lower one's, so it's 1.0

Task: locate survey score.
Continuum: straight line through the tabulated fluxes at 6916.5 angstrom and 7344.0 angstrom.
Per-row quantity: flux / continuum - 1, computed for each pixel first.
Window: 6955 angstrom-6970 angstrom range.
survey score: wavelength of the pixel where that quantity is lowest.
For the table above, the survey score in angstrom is 6956.5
